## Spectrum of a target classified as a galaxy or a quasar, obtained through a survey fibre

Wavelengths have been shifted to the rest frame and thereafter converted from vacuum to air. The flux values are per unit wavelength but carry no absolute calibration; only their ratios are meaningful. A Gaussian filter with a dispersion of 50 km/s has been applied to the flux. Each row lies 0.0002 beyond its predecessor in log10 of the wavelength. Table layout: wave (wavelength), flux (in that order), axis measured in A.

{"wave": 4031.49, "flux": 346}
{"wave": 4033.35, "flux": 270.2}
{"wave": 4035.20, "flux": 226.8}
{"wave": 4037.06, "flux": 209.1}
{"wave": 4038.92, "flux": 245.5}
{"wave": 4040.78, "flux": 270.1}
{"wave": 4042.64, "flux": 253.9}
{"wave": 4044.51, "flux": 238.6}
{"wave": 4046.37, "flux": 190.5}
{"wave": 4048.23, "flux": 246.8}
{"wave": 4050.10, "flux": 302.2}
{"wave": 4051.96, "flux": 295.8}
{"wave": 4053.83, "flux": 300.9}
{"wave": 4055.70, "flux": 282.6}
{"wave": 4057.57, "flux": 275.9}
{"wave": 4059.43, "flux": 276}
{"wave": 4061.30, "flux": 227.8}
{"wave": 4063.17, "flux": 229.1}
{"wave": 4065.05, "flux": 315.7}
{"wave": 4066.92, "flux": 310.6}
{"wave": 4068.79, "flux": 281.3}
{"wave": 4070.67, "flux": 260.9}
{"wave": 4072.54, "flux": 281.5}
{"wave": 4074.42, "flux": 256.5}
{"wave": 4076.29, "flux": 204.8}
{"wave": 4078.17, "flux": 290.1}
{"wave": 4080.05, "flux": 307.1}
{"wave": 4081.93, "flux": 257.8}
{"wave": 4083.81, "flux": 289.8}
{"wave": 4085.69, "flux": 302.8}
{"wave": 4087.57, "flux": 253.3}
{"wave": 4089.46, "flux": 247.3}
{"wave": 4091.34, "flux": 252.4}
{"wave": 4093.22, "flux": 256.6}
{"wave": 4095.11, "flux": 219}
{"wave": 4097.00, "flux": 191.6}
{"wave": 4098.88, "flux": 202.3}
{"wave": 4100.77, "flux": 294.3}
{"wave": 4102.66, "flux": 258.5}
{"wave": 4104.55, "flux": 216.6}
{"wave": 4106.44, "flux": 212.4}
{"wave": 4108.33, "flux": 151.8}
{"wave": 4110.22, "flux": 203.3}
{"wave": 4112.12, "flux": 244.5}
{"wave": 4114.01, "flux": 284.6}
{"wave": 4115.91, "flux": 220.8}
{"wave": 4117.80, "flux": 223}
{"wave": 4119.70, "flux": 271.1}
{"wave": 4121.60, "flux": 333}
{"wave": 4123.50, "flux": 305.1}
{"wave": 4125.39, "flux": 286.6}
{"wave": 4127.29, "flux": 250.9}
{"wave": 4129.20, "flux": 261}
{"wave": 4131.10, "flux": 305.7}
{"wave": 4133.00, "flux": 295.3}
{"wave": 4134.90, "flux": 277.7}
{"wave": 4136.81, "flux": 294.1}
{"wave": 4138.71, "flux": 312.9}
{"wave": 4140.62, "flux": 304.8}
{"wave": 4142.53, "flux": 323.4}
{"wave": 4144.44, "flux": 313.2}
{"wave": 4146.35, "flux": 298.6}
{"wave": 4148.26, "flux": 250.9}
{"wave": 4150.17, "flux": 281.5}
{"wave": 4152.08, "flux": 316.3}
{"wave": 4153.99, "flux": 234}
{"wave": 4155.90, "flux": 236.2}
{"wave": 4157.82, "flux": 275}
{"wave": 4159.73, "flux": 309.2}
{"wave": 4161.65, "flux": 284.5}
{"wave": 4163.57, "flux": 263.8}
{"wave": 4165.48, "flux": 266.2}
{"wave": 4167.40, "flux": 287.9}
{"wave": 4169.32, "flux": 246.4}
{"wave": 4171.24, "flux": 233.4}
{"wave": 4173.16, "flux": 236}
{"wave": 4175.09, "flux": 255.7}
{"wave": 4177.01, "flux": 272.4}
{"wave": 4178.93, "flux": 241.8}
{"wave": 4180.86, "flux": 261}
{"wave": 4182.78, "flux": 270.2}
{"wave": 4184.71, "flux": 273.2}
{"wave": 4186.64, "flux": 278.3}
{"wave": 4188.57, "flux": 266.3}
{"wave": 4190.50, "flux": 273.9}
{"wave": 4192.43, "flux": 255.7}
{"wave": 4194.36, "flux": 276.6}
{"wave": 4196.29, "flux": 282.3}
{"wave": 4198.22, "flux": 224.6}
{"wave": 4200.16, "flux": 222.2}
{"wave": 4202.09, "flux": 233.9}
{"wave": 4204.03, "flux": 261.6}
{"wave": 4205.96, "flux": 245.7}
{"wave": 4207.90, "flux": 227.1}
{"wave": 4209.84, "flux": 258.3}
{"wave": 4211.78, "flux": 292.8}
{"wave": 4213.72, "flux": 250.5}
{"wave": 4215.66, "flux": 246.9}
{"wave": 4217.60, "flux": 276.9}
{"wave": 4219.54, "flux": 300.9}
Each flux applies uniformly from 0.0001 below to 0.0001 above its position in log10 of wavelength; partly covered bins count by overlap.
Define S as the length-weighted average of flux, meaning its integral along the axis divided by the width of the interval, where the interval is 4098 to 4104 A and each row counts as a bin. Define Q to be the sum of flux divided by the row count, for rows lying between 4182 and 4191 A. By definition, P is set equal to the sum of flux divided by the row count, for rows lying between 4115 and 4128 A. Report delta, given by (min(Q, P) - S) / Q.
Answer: 0.07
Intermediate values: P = 270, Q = 272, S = 250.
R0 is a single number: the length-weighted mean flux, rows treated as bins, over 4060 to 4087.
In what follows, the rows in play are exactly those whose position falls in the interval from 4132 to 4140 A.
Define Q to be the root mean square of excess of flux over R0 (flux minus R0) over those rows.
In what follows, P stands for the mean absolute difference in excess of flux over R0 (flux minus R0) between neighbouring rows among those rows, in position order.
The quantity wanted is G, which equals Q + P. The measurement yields 43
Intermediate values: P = 18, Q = 26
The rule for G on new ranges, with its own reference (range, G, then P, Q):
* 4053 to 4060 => 24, 8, 15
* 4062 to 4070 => 77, 40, 36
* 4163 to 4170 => 38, 22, 16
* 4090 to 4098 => 73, 23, 50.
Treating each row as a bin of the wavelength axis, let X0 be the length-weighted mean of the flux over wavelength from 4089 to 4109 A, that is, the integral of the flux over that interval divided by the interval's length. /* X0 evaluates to 228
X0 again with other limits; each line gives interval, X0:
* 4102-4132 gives 252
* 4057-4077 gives 266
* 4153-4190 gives 263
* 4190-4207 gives 252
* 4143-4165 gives 279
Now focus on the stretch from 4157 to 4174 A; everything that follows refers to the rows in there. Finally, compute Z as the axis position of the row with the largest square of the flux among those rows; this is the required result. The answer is 4159.73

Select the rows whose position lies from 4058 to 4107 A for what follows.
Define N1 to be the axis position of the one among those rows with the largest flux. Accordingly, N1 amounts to 4065.05 A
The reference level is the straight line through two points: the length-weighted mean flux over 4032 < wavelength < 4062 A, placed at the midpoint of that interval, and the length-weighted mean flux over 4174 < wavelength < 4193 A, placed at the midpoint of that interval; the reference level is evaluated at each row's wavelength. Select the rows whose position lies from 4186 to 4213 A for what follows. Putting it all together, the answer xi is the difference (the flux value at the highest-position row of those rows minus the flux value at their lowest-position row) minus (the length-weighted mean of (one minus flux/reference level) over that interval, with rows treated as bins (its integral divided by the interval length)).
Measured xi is 14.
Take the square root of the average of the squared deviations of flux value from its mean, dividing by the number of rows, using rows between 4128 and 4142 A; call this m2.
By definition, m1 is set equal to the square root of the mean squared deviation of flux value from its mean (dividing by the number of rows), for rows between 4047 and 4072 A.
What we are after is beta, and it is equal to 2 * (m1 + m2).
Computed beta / 89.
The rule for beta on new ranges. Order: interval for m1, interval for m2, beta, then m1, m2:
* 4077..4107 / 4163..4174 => 110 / 36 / 19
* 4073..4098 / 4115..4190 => 126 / 34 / 29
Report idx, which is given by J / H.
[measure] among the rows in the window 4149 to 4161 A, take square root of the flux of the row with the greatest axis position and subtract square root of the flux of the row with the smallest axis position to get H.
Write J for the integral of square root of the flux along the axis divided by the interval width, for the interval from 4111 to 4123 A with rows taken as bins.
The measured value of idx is 20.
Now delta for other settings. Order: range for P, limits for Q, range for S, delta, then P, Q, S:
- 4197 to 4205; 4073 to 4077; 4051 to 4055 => -0.29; 236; 231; 297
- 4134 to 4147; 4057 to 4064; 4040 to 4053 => -0.02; 304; 252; 257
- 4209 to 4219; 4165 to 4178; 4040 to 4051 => 0.03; 265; 257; 250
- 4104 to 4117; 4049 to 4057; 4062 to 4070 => -0.21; 219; 295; 281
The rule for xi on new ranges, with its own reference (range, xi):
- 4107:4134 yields 143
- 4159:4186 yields -36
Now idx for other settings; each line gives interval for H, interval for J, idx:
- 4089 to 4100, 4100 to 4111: -10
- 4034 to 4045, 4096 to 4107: 39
